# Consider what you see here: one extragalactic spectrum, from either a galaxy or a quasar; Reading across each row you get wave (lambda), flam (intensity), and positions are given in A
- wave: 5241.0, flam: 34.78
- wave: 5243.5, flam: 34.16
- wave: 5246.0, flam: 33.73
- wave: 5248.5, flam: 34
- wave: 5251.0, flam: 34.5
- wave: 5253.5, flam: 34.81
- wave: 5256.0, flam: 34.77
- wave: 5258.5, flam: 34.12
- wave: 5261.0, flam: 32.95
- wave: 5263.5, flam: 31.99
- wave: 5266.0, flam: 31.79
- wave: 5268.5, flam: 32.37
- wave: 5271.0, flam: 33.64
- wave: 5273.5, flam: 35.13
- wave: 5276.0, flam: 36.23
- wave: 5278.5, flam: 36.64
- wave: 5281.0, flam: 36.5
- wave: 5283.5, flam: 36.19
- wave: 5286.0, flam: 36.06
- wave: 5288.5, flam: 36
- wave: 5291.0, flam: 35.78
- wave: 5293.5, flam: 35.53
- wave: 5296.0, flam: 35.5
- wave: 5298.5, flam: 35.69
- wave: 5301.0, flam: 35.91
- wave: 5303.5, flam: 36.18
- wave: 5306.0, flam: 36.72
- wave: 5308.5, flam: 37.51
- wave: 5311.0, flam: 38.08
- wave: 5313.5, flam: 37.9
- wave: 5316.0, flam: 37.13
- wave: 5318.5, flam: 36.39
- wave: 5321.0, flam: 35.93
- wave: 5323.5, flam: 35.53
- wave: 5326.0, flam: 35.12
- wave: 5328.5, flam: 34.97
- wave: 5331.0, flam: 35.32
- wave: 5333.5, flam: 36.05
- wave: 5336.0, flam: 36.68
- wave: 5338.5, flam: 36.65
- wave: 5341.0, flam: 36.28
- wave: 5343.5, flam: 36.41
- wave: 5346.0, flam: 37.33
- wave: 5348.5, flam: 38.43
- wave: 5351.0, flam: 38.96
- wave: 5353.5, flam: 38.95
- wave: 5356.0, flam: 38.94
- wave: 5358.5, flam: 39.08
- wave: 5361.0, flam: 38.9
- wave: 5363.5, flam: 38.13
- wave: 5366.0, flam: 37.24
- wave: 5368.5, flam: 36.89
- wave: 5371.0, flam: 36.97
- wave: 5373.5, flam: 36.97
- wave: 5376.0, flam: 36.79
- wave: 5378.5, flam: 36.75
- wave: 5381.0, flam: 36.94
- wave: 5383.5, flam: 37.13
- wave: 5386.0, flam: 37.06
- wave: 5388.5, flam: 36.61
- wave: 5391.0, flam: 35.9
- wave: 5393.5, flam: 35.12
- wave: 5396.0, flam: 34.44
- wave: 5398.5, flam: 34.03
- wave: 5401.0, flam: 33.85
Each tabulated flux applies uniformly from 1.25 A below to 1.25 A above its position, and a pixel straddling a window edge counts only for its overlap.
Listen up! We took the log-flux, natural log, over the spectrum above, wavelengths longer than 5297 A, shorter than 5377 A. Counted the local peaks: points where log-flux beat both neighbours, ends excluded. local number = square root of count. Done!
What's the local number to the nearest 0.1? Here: 2.0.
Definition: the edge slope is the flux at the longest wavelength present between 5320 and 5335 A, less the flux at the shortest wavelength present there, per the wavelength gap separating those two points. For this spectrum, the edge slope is 0.01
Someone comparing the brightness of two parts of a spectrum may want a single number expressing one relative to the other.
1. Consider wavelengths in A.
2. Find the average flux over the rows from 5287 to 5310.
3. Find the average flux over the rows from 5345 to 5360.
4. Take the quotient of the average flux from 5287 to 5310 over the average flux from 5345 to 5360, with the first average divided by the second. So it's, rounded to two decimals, 0.93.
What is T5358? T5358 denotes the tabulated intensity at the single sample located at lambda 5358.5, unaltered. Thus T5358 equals 39.08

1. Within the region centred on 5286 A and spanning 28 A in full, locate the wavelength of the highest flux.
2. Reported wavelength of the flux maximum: 5278.5 A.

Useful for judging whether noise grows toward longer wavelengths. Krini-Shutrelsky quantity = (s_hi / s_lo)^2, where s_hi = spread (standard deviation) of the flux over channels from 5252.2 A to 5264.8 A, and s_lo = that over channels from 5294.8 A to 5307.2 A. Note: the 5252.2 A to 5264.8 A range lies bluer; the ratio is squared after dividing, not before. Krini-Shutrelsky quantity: 6.7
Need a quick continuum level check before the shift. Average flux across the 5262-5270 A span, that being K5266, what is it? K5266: 32.1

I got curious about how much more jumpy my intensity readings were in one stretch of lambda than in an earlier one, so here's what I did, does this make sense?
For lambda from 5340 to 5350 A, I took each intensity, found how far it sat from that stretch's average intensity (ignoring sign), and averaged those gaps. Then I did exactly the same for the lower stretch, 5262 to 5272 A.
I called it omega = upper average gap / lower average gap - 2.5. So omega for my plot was -1.2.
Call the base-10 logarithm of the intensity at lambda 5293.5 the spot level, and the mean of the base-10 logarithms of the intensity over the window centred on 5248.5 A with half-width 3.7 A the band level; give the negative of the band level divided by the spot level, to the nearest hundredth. -0.99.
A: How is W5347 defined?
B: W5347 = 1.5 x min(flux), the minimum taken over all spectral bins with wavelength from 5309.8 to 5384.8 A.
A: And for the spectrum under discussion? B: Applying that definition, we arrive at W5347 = 52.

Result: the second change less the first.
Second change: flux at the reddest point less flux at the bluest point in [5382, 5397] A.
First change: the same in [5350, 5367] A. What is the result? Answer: -1.0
